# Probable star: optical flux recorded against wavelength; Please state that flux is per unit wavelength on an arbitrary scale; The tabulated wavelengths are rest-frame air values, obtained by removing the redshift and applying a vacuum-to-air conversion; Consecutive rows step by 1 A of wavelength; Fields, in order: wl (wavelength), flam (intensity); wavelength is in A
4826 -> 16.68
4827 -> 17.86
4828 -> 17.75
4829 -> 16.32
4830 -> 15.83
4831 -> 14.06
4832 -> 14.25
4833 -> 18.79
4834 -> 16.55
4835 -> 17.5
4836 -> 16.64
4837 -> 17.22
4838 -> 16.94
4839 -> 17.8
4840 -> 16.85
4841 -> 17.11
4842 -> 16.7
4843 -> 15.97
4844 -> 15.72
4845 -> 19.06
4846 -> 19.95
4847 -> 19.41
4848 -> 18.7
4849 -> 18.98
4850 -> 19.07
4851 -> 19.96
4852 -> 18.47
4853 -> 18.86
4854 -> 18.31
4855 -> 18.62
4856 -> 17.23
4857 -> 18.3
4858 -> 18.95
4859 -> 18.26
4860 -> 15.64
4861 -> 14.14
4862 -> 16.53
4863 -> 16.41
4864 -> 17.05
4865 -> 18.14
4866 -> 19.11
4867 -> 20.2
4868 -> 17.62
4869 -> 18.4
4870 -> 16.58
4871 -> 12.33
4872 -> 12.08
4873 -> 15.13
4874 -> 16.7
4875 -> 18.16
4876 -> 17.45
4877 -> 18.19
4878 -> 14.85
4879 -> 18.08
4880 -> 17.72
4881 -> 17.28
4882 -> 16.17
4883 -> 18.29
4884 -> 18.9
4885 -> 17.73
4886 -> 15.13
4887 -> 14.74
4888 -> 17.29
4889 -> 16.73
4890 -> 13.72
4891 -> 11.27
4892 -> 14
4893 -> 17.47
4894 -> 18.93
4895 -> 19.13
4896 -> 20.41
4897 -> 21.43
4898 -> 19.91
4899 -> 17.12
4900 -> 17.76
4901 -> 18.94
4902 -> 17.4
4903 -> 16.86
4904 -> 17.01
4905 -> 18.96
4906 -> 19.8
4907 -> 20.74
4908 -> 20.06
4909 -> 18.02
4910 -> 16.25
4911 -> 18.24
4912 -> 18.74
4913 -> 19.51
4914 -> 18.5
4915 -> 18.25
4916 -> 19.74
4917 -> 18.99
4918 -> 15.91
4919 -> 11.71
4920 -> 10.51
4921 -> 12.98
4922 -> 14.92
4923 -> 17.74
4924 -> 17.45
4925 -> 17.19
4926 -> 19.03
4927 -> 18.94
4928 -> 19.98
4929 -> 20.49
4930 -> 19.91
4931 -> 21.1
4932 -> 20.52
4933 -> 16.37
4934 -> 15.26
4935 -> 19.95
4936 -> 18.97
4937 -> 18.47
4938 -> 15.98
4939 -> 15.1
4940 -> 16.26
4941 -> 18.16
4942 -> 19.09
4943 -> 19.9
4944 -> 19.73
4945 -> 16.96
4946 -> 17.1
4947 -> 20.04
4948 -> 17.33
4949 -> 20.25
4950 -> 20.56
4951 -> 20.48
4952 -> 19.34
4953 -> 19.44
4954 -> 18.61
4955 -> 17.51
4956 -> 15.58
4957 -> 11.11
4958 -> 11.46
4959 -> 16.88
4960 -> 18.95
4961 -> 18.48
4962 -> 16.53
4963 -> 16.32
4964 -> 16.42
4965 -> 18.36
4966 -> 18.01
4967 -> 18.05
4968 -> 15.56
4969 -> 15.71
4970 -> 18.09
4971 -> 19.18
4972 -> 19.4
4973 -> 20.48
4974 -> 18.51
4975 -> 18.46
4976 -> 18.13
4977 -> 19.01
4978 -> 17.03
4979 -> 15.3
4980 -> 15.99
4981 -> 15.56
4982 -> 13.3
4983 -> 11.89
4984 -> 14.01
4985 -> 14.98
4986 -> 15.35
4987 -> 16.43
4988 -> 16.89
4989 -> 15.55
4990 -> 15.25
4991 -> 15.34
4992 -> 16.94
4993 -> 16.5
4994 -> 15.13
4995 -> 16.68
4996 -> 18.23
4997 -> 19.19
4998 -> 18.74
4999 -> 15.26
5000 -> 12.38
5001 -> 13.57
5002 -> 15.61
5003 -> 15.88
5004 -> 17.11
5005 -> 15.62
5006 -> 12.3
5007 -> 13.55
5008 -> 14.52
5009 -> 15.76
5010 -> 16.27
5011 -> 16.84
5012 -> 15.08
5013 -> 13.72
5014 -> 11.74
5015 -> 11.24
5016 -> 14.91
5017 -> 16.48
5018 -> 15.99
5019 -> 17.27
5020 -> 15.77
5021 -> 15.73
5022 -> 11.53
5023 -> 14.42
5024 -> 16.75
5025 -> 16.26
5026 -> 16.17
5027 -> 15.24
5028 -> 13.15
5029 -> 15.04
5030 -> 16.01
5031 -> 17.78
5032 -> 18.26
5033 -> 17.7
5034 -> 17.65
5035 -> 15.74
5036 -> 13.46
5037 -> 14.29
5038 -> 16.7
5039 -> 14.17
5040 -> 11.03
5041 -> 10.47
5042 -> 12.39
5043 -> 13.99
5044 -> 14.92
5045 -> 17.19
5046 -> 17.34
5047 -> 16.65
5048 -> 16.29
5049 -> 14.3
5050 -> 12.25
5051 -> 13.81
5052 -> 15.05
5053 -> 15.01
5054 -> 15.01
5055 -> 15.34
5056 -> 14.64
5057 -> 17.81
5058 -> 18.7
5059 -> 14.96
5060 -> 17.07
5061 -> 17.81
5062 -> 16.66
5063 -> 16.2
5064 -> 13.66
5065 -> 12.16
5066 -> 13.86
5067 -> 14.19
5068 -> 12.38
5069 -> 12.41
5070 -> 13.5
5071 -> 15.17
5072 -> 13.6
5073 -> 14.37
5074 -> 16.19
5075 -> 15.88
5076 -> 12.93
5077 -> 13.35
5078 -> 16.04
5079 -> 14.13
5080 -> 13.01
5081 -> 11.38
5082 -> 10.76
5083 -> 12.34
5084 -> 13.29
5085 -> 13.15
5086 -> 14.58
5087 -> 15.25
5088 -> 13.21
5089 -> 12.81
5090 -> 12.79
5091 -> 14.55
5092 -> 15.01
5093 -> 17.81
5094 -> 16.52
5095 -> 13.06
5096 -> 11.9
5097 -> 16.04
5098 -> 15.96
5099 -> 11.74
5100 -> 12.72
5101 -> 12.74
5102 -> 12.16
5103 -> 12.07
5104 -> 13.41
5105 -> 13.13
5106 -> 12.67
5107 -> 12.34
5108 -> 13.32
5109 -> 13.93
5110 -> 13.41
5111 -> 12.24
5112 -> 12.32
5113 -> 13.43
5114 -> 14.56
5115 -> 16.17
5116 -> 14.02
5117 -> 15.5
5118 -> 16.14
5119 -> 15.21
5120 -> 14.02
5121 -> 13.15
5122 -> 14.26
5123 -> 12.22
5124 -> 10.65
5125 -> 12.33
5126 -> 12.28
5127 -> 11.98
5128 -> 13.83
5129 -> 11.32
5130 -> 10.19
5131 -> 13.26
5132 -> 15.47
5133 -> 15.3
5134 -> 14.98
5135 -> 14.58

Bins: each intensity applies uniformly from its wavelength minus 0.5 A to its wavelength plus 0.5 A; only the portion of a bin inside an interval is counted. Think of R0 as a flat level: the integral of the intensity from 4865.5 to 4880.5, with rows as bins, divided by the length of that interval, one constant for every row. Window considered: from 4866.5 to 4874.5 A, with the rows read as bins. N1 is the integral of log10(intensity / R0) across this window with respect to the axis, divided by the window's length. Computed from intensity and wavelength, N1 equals -0.02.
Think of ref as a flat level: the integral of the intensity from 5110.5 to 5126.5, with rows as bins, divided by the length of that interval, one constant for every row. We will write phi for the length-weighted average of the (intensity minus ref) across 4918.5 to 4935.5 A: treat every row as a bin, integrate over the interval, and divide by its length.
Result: 4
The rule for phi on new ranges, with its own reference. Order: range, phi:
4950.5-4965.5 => 3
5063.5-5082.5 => 0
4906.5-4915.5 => 5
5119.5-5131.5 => -1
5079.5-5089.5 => -1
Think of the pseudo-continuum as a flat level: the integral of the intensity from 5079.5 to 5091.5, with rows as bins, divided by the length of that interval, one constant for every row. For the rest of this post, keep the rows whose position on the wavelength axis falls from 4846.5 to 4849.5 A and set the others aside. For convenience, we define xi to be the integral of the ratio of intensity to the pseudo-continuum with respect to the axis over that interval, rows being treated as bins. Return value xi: 4.4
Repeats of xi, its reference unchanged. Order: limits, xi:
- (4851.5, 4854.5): 4.2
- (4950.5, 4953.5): 4.5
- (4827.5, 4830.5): 3.8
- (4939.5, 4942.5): 4.1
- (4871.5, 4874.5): 3.4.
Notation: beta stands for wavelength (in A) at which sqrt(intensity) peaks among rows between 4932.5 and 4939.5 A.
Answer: 4935 A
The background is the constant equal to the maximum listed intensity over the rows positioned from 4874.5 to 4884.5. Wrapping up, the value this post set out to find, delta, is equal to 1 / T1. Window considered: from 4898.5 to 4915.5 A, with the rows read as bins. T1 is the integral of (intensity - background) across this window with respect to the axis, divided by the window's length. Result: -1.9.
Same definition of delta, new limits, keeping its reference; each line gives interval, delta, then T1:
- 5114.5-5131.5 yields -0.2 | -5.6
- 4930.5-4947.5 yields -1.4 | -0.7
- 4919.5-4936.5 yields -0.9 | -1.2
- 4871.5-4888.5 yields -0.5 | -2.2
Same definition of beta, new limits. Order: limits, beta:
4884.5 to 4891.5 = 4885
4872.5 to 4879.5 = 4877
